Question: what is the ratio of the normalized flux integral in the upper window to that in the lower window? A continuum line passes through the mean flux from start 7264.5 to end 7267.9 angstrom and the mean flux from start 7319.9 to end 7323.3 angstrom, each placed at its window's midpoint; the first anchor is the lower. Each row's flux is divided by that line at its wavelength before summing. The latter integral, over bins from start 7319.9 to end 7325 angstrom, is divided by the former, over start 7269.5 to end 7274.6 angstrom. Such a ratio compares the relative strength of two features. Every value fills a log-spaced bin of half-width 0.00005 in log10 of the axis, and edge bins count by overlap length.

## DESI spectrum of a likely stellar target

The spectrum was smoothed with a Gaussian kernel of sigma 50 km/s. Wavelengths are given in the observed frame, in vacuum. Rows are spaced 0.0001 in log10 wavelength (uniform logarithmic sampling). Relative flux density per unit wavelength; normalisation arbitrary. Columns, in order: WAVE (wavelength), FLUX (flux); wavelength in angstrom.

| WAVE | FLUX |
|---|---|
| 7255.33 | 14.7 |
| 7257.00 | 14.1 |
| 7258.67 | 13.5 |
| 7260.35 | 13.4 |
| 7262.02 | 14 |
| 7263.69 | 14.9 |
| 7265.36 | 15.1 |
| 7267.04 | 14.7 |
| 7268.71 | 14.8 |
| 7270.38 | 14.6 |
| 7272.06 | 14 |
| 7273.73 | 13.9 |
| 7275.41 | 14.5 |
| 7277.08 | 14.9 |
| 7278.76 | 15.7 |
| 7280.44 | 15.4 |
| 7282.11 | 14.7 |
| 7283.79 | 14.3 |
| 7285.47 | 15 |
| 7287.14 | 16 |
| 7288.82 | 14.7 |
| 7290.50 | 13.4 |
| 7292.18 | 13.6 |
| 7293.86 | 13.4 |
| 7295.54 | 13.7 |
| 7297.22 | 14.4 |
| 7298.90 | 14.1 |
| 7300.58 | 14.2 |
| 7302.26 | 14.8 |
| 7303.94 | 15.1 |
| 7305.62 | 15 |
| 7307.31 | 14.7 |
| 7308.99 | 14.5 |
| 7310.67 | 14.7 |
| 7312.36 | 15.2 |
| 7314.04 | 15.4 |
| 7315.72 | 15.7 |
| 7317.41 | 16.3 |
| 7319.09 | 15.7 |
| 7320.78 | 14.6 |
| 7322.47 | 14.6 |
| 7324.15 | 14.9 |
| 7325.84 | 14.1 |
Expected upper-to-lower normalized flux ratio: 1.06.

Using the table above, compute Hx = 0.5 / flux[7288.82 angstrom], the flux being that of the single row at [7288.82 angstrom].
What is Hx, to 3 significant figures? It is 0.0340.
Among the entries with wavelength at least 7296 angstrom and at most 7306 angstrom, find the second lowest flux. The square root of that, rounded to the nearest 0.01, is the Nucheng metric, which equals 3.77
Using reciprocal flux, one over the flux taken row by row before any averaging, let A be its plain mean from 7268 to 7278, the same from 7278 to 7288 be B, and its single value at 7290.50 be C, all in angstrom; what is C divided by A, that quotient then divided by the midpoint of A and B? 15.9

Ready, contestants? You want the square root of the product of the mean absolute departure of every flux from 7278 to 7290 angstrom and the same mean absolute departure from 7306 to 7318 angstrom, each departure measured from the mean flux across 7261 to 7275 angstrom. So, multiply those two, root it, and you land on 0.69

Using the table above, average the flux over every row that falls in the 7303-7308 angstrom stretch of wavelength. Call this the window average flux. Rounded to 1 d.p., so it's 14.9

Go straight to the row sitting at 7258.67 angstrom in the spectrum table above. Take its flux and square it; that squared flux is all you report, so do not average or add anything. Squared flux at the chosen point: 182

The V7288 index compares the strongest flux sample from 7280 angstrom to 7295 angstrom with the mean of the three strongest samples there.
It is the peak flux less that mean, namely 0.53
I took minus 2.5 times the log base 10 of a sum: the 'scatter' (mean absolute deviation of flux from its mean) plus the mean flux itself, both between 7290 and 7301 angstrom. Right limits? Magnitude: -2.88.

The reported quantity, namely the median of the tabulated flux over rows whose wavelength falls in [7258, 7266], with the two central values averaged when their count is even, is 14.0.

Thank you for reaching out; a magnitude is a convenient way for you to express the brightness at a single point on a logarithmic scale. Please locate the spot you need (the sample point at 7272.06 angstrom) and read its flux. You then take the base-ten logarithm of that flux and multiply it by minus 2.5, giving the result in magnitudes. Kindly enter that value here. -2.87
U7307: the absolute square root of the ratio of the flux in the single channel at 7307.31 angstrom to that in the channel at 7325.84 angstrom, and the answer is 1.02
